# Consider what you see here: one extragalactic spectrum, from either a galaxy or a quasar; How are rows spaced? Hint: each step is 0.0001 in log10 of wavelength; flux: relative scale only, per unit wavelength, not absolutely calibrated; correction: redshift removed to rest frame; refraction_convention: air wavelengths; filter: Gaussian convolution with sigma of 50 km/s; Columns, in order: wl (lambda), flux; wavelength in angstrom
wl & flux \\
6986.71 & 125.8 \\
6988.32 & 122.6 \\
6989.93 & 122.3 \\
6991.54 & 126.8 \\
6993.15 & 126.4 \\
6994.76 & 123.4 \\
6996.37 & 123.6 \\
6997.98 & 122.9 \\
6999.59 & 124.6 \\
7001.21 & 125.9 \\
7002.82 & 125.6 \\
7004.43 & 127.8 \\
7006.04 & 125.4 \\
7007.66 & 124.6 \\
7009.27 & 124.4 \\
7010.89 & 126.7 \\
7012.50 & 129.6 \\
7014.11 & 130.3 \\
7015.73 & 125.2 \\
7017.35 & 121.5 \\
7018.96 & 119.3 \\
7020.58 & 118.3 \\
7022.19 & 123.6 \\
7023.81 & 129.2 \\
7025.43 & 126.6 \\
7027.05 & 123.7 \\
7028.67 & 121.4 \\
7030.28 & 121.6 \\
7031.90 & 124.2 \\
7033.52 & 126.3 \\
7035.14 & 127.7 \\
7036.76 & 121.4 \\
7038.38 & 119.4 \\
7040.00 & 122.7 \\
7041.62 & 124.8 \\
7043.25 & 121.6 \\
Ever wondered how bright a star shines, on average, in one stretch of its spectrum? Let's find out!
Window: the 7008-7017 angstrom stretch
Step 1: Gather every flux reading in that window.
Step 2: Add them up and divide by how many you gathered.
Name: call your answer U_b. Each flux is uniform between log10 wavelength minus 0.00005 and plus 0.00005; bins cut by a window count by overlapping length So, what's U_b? 127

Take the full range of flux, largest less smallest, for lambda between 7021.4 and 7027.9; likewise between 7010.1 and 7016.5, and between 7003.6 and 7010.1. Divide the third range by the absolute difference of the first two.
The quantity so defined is 6.8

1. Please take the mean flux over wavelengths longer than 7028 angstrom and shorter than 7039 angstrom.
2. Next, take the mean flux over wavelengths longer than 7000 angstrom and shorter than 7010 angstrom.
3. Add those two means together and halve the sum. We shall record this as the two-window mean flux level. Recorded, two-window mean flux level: 124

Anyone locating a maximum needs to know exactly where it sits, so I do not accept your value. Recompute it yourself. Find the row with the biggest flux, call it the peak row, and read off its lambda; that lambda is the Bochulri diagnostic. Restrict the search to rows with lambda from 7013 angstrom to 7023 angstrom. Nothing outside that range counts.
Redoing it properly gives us 7014.11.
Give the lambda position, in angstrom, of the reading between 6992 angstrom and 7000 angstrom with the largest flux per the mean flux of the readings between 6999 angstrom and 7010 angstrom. 6993.15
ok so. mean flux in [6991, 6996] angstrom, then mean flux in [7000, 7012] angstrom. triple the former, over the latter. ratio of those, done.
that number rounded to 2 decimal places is 2.99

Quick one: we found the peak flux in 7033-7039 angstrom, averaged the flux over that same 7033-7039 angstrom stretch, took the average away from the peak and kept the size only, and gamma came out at 4.0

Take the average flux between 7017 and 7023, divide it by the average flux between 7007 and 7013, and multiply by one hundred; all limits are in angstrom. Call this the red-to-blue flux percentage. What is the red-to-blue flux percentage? 96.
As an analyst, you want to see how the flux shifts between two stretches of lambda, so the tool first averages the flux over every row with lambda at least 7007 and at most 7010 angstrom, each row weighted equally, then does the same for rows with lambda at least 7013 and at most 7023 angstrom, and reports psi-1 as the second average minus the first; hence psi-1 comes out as -1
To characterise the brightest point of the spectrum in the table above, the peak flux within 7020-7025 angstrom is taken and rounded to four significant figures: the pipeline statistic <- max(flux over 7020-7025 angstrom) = 129.2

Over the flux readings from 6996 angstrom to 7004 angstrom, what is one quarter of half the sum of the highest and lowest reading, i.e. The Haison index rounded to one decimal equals 31.1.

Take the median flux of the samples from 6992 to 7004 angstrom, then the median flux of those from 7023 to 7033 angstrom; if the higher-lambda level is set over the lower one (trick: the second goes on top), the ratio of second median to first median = 0.99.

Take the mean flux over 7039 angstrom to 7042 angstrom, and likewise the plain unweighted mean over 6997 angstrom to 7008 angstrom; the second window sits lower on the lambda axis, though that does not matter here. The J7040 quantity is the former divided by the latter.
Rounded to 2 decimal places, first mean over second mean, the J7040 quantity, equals 0.99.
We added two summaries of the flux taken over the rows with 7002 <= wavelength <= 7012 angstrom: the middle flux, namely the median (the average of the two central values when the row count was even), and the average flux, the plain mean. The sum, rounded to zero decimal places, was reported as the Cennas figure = 251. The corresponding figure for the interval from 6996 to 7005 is 250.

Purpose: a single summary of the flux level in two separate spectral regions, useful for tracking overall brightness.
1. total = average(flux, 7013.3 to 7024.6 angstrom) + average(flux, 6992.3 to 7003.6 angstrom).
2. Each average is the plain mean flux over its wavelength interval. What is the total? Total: 249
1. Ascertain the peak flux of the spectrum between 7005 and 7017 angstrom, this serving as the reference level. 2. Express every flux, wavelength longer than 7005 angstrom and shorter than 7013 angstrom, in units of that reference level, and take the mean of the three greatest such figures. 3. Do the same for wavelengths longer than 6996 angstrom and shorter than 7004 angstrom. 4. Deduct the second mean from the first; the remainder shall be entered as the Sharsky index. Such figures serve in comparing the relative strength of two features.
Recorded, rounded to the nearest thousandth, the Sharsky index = 0.014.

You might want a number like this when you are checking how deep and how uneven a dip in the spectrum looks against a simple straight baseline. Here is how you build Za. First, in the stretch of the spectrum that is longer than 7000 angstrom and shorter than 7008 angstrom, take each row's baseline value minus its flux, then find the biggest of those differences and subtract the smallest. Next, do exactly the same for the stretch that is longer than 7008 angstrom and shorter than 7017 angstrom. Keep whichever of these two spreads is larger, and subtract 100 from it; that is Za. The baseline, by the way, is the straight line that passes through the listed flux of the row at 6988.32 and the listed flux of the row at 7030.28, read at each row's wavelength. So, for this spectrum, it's -94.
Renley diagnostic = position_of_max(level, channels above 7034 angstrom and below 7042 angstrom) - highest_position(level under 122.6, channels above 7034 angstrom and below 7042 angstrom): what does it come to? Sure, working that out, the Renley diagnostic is -3.2 angstrom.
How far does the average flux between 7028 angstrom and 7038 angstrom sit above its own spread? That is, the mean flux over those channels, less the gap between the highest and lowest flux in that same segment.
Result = 117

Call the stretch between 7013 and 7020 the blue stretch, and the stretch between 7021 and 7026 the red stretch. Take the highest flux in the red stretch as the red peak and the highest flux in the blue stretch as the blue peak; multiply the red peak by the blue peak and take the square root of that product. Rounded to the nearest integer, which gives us 130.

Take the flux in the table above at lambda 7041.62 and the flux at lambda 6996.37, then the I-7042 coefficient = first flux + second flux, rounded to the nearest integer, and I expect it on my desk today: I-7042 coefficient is 248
